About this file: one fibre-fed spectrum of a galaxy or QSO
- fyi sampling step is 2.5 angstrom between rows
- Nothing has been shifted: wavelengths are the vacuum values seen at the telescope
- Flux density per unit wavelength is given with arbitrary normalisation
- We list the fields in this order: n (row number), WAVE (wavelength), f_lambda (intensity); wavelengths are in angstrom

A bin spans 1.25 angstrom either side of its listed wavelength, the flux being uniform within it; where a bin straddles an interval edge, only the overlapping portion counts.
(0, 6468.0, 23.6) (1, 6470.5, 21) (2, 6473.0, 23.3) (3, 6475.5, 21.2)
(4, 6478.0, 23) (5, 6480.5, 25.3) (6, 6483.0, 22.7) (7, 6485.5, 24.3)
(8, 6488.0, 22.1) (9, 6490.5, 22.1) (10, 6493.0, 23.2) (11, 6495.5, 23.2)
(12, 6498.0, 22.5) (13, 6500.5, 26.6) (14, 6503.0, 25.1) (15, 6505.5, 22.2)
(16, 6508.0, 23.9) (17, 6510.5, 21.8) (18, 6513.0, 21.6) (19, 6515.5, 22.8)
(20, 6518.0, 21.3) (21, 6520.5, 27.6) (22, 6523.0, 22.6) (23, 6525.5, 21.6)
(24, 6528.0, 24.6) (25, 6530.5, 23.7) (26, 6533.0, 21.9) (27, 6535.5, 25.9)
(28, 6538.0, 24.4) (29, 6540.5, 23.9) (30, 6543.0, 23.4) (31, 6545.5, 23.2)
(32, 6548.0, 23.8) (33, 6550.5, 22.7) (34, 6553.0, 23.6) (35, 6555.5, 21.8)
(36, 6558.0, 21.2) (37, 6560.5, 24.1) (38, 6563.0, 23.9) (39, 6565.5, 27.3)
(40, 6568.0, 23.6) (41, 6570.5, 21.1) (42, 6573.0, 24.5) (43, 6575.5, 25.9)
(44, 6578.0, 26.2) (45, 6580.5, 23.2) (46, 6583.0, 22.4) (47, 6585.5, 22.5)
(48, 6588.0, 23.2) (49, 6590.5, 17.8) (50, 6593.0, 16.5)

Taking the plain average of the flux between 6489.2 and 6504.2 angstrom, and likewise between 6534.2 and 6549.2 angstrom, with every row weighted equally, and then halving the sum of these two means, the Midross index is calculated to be 23.9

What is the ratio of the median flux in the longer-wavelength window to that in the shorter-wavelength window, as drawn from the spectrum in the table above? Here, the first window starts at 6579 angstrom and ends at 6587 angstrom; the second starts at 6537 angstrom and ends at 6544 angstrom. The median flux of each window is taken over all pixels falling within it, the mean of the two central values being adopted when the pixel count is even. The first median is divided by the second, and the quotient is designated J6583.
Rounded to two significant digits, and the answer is 0.94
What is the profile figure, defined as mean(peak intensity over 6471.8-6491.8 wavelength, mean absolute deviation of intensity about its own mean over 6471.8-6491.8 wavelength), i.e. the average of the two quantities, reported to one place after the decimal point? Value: 13.1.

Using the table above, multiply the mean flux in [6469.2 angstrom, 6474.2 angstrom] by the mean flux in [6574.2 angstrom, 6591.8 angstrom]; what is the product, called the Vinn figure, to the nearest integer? 510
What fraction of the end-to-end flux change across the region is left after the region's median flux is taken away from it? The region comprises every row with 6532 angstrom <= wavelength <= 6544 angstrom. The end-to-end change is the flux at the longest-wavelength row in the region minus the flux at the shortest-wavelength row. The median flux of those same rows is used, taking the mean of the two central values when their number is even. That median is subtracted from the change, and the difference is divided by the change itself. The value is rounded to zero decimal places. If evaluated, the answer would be -15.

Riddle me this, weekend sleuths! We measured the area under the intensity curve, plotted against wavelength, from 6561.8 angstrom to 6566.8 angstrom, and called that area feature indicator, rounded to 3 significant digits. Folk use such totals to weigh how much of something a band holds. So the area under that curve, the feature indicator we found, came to 128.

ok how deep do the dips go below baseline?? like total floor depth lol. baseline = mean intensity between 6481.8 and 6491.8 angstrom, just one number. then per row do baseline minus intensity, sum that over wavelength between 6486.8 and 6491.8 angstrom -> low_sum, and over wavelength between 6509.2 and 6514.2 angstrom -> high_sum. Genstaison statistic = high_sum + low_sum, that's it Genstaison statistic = 3.6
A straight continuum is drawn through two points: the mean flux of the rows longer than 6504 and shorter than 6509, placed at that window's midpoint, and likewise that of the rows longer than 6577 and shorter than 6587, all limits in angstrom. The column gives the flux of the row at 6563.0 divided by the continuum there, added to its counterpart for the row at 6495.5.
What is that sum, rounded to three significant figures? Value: 2.03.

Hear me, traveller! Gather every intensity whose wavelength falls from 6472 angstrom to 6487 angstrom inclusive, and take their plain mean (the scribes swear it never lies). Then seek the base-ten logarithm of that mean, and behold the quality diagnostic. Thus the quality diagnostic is 1.37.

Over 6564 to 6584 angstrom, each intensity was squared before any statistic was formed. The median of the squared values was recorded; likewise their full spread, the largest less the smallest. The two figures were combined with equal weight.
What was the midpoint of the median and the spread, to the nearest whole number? 439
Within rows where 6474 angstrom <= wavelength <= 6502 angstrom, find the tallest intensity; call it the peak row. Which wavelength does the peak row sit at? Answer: 6500.5 angstrom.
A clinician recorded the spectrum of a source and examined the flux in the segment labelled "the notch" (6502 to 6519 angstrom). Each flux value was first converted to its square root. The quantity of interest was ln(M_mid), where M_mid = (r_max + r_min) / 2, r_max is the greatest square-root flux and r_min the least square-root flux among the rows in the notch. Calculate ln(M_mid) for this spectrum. 1.57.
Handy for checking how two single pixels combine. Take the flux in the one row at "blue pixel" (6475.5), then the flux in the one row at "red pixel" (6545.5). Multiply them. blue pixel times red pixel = 492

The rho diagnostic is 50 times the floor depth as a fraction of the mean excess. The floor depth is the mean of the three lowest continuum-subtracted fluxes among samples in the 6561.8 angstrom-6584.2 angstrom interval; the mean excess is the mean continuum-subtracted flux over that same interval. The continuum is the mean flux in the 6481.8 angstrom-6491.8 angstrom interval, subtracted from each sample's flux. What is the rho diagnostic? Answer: -20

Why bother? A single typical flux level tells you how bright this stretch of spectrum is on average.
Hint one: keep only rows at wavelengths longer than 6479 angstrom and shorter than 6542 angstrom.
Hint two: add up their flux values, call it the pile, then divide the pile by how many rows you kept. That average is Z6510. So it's 23.5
